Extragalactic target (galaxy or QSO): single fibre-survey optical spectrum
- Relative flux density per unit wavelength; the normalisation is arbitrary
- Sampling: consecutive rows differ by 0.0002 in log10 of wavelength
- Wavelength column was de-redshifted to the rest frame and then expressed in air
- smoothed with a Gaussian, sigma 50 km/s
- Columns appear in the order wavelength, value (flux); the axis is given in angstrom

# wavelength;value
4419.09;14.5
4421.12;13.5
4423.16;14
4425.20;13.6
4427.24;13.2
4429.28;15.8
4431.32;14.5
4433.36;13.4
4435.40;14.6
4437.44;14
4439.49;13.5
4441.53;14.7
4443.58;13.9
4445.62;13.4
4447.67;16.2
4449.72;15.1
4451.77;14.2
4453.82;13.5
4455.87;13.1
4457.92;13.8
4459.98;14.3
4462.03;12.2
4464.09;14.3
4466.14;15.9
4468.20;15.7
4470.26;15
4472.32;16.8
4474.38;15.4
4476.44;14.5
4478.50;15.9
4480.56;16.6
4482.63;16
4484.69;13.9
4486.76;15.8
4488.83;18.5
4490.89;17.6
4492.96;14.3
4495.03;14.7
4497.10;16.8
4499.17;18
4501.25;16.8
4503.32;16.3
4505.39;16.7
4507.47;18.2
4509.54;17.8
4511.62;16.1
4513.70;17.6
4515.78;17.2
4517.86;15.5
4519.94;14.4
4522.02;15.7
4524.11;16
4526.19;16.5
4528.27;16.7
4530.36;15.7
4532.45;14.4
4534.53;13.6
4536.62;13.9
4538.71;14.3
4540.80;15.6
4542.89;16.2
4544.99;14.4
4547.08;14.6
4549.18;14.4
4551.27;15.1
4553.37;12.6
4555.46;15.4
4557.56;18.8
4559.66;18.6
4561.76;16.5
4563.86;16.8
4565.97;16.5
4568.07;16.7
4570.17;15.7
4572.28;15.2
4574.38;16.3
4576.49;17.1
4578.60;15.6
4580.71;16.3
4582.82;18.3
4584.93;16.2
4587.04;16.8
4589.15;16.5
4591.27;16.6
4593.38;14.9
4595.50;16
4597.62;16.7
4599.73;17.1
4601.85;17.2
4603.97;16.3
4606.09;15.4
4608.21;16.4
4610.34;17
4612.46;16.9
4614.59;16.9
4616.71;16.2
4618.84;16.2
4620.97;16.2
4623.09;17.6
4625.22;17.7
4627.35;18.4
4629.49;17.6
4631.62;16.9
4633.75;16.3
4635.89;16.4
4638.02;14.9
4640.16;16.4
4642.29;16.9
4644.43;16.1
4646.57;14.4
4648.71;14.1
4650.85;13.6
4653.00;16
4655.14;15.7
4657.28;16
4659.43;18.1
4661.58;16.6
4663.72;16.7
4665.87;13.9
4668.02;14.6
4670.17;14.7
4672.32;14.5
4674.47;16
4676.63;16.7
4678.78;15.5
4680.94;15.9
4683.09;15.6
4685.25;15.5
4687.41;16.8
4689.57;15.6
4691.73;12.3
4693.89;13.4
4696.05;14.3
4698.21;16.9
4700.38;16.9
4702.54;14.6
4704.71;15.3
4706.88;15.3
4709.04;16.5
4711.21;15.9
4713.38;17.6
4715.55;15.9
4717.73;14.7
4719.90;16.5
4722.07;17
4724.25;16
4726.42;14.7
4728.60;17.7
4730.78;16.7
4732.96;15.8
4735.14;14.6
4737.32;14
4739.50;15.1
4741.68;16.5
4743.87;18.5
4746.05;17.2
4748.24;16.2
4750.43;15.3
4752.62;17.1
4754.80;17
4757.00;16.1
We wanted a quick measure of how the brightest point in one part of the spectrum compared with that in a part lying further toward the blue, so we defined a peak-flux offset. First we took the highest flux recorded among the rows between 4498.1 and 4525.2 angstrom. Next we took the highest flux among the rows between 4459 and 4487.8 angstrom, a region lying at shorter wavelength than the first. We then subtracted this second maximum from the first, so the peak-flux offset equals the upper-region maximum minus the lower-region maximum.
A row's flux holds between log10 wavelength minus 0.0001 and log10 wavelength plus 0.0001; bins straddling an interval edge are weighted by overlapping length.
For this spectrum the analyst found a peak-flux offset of 1.4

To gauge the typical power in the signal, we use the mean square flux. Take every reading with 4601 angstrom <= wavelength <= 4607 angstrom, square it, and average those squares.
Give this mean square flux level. 266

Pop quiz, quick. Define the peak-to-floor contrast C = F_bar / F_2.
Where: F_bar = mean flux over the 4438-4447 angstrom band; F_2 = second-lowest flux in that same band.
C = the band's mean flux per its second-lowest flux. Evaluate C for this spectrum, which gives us 1.03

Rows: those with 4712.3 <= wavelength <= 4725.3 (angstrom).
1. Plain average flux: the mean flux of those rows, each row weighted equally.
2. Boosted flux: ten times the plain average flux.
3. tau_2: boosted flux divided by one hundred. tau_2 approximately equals 1.63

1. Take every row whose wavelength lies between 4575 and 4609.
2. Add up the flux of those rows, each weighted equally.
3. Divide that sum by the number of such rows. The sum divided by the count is 16.5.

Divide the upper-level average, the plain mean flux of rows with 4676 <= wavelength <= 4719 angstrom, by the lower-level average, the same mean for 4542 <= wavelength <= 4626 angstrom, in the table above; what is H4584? 0.95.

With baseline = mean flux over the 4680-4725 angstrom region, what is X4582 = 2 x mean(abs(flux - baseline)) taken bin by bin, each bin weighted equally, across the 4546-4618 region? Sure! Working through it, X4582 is 2.17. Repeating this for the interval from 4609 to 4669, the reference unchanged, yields 2.36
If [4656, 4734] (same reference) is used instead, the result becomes 1.95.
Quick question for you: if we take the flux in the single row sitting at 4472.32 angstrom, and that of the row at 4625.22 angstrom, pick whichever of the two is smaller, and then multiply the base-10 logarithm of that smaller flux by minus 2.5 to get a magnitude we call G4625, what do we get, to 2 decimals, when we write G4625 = -3.06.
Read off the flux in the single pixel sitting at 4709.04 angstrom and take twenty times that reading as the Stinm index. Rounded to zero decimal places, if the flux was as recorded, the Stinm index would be 330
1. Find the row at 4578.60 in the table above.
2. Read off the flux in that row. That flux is 15.6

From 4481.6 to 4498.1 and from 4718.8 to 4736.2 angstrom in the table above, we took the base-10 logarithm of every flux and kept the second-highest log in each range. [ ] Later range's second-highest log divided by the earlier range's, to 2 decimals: 0.99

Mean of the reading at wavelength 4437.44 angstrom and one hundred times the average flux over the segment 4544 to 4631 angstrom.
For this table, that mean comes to 826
